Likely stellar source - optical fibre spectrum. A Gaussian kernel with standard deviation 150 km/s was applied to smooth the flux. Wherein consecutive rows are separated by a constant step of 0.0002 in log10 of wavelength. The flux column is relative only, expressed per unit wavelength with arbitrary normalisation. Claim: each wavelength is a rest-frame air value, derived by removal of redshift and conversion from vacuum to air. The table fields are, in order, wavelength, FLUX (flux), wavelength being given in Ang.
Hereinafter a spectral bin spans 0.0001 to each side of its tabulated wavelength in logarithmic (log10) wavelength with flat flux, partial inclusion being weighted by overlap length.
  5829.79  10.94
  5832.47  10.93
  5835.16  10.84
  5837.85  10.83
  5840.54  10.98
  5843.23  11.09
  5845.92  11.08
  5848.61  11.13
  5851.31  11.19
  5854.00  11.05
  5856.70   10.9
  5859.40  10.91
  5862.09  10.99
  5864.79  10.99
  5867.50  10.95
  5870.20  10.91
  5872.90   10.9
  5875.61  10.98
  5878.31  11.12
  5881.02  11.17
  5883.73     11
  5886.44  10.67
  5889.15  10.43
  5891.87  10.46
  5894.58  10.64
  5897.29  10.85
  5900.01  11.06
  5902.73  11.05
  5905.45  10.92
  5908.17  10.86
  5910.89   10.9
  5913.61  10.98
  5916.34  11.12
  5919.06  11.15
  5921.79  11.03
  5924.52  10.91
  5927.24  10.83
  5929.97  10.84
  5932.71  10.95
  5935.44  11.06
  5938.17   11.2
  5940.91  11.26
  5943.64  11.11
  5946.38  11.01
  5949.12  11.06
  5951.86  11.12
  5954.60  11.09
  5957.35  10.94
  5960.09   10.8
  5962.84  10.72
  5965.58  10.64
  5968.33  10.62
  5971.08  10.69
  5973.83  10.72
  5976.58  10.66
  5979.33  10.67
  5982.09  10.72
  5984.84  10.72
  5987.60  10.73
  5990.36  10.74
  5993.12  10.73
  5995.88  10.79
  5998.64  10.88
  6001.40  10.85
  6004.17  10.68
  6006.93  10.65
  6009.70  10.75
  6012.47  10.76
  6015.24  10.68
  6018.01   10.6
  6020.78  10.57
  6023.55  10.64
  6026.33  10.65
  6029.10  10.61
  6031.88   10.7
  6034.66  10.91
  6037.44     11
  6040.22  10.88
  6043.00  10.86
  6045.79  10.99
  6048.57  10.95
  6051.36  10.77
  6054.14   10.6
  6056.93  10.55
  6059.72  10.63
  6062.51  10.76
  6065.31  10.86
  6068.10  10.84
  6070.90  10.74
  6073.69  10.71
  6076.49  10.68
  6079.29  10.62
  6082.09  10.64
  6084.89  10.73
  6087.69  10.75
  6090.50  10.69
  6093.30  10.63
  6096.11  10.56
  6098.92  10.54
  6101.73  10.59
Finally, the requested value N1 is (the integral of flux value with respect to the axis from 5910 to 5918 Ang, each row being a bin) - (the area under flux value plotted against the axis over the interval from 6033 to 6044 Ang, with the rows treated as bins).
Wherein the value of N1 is -32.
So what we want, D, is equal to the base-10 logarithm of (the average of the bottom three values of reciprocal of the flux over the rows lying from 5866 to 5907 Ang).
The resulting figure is -1.05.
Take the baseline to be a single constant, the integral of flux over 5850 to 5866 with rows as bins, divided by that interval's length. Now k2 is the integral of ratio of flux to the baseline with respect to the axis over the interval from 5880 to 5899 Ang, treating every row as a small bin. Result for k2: 18.5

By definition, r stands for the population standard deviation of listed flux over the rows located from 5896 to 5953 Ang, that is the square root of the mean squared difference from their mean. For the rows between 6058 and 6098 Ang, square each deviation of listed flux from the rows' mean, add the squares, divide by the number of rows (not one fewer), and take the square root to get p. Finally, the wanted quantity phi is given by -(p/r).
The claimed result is -0.7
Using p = 0.08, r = 0.121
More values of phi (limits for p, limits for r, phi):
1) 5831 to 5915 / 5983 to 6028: -2.2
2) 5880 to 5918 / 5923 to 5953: -1.7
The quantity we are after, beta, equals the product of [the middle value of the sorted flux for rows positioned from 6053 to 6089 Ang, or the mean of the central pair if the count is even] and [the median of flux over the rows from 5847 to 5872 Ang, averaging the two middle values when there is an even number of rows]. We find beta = 118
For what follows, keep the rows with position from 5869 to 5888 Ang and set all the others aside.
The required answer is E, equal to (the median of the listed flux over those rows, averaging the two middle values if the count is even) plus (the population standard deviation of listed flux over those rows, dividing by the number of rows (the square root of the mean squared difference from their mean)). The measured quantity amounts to 11.13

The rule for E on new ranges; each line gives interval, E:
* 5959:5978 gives 10.75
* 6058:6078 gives 10.82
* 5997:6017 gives 10.83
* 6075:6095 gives 10.73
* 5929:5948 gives 11.19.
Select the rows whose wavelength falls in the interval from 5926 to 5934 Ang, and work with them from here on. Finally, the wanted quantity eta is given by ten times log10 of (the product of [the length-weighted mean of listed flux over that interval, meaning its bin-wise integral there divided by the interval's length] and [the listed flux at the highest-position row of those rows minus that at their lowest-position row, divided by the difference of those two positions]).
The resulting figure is -6.2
